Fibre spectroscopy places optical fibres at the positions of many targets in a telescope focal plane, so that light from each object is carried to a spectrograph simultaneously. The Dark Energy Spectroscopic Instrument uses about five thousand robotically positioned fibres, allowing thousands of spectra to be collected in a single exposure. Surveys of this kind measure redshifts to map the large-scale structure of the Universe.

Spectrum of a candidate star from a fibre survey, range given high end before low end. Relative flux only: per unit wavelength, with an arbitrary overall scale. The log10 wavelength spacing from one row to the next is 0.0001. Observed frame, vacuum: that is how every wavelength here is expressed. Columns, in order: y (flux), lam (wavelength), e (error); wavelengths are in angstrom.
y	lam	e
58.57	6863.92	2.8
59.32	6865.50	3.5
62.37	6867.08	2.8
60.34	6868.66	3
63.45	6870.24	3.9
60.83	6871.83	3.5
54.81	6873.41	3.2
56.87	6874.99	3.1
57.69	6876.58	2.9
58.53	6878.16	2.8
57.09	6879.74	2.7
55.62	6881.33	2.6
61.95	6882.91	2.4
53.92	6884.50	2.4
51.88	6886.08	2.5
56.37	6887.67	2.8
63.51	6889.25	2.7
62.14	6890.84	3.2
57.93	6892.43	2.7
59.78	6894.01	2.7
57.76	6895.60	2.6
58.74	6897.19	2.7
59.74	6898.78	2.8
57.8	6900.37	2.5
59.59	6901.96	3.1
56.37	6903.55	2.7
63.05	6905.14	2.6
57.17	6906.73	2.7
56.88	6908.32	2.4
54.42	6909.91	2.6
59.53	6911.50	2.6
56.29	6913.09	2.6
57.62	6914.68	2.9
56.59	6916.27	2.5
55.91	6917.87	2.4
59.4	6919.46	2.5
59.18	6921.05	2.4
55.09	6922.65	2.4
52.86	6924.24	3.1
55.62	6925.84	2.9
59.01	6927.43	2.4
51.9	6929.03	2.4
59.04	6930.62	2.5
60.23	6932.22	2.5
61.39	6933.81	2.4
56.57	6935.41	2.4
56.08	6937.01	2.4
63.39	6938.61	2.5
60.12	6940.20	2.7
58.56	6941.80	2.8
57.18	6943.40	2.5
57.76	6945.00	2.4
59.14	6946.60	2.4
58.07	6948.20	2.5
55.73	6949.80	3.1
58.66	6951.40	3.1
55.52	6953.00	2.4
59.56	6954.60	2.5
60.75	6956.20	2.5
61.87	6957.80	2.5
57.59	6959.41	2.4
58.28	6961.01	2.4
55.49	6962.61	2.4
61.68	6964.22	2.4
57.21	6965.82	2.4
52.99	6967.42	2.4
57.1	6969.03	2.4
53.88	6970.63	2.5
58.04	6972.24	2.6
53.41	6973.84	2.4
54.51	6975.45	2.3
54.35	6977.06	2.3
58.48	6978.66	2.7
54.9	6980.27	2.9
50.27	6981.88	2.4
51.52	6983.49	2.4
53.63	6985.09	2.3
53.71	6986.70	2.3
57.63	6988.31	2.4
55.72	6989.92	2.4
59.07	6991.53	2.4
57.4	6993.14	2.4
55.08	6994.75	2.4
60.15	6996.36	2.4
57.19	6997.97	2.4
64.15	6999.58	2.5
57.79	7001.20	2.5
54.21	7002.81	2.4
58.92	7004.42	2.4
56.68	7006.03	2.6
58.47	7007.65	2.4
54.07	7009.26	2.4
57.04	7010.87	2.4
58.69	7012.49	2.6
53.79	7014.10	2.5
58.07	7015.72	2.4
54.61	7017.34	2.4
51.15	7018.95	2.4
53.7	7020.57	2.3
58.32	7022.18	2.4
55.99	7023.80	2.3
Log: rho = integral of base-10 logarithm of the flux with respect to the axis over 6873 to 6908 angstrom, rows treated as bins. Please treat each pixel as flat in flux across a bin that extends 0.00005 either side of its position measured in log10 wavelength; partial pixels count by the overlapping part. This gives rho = 62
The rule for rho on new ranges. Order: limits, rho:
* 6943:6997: 95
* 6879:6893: 25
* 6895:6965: 123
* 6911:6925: 25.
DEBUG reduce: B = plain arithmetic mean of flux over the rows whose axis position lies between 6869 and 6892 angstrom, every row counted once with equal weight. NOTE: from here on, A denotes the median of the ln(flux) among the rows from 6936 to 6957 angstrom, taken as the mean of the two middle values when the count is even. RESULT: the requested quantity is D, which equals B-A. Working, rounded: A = 4.07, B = 58.2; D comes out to 54.1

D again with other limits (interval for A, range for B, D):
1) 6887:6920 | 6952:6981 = 52.9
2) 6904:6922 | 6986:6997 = 52.9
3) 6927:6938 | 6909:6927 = 52.5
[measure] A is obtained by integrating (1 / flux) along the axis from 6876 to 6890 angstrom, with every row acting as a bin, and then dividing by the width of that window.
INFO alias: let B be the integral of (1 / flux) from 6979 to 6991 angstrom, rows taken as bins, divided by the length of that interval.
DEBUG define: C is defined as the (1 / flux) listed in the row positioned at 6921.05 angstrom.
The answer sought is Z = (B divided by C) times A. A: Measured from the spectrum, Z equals 0.0191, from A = 0.0175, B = 0.0185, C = 0.0169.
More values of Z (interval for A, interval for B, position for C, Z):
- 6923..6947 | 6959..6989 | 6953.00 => 0.0174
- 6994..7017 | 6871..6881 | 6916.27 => 0.0172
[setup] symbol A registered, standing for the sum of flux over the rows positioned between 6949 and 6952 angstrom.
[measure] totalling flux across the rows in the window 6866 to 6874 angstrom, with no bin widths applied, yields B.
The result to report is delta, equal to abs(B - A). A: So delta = 187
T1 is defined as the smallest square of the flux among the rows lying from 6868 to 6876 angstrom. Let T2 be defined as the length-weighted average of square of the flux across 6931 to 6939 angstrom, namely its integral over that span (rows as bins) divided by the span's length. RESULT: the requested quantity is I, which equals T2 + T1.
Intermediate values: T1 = 3004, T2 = 3522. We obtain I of 6526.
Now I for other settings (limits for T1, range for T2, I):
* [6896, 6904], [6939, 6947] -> 6635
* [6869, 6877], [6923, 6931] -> 6092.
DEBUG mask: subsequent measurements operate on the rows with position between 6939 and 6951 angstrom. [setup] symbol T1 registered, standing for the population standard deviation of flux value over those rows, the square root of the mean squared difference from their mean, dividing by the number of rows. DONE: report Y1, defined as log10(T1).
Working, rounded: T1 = 1.31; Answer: 0.12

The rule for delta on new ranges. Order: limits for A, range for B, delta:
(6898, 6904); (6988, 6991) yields 120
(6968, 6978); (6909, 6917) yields 47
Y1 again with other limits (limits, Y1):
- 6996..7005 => 0.48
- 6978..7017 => 0.47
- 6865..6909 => 0.46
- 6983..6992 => 0.41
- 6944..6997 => 0.45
